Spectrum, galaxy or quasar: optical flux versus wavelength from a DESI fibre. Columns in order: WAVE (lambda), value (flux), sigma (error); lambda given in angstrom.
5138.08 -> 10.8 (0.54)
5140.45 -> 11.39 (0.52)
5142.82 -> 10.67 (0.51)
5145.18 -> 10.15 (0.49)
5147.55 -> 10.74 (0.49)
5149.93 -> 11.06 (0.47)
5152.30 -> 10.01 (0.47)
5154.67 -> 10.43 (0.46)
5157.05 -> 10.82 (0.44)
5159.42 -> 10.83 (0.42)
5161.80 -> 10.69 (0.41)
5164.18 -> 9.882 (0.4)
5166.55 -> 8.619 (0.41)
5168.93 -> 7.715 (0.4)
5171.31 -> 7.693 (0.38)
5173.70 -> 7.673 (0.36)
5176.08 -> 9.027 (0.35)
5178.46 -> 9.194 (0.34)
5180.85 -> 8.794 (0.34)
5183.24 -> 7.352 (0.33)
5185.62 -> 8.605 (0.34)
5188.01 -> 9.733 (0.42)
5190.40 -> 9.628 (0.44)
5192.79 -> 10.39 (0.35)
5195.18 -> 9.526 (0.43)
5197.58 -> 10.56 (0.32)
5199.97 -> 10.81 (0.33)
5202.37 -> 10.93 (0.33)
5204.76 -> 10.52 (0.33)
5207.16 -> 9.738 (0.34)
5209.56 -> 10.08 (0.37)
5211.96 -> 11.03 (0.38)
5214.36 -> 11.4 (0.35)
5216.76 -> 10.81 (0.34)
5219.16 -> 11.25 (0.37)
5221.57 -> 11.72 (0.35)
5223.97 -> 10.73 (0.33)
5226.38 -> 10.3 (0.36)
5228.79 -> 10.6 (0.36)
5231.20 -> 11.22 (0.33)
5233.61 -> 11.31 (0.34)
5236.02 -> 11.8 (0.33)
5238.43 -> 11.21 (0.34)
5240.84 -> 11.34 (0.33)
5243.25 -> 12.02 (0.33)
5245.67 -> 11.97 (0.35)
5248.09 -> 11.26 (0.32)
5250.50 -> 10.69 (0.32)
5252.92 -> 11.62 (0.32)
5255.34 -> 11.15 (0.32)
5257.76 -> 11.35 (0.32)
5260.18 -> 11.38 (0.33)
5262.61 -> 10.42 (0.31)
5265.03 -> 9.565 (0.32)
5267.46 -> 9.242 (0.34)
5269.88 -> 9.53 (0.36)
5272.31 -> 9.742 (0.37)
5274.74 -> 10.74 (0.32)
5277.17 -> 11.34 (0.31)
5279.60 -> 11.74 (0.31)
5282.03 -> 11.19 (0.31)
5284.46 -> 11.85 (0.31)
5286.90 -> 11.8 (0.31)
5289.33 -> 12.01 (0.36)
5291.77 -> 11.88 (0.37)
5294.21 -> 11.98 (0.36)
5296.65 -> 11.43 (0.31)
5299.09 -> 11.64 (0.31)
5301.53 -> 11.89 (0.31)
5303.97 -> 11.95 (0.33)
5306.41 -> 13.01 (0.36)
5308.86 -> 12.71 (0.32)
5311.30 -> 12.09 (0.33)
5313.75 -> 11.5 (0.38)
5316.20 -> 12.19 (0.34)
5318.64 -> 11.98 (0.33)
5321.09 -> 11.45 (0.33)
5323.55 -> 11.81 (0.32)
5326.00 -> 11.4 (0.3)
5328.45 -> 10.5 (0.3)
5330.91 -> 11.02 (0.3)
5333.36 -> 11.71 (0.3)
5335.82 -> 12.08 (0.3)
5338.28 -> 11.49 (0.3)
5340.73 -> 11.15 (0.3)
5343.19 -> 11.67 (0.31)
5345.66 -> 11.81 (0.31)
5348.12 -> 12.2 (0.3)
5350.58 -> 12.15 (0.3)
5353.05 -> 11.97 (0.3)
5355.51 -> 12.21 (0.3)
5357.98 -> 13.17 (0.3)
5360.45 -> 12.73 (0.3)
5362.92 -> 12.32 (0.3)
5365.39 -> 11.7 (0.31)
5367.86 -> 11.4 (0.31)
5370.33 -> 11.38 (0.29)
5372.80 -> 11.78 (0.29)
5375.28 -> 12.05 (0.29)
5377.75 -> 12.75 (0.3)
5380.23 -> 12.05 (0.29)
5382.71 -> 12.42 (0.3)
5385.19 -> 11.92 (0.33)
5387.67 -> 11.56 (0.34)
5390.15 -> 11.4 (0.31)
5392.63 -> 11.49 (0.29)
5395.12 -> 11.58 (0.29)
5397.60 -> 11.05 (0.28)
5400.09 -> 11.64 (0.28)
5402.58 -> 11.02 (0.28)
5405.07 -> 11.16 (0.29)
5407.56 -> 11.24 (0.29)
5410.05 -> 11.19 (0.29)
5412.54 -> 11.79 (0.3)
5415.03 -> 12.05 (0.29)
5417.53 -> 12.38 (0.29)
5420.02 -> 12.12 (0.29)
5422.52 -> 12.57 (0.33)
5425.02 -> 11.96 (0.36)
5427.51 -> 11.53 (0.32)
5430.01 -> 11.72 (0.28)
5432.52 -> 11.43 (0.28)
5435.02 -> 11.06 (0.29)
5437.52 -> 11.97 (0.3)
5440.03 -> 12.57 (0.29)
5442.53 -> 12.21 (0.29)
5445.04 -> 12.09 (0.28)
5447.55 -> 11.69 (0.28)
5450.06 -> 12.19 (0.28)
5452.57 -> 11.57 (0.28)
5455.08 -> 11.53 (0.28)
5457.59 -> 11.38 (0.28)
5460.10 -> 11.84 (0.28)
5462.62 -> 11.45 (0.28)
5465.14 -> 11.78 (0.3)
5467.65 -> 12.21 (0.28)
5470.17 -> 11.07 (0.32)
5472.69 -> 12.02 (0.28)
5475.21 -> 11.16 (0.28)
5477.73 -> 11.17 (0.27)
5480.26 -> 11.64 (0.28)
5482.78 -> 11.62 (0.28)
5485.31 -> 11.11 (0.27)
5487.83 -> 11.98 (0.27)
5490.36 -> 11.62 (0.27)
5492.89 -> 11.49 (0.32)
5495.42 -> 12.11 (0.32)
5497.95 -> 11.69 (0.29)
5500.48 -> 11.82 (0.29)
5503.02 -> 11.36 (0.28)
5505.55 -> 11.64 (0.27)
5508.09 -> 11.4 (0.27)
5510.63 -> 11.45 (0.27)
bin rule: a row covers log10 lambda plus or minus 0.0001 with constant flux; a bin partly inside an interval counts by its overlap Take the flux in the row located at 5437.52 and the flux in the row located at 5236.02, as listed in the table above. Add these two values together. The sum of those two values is 23.8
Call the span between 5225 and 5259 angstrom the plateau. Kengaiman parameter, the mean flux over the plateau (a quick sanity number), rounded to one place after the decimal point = 11.3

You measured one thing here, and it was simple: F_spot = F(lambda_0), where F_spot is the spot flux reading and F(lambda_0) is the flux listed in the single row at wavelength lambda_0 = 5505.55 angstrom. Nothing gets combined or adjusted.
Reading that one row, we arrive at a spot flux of 11.64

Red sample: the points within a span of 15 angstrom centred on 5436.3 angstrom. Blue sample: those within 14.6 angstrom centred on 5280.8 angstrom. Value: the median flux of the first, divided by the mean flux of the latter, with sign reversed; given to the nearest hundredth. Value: -1.04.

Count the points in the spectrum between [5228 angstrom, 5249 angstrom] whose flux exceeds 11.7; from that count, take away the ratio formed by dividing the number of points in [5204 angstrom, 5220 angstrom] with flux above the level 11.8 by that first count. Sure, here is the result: 3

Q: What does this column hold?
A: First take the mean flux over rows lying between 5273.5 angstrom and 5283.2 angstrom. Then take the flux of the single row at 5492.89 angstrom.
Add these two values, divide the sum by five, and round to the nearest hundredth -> 4.55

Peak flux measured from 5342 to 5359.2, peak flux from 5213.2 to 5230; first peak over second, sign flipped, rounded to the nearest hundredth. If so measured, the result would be -1.12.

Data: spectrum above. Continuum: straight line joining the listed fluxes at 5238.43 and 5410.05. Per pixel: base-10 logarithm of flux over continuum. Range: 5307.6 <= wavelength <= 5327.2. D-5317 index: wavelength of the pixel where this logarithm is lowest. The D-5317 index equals 5326.00 angstrom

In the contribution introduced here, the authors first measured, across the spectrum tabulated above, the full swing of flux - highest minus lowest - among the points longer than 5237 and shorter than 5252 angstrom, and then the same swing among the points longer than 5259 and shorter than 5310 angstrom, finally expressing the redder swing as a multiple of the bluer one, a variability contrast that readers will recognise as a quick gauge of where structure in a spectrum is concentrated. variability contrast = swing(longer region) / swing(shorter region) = 2.8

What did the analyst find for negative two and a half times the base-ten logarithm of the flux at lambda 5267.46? -2.41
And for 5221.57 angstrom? -2.67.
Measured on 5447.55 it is -2.67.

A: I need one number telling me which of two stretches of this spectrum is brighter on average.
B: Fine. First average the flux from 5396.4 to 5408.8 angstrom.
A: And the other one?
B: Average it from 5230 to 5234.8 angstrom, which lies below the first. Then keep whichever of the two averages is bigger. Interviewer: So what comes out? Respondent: 11.3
